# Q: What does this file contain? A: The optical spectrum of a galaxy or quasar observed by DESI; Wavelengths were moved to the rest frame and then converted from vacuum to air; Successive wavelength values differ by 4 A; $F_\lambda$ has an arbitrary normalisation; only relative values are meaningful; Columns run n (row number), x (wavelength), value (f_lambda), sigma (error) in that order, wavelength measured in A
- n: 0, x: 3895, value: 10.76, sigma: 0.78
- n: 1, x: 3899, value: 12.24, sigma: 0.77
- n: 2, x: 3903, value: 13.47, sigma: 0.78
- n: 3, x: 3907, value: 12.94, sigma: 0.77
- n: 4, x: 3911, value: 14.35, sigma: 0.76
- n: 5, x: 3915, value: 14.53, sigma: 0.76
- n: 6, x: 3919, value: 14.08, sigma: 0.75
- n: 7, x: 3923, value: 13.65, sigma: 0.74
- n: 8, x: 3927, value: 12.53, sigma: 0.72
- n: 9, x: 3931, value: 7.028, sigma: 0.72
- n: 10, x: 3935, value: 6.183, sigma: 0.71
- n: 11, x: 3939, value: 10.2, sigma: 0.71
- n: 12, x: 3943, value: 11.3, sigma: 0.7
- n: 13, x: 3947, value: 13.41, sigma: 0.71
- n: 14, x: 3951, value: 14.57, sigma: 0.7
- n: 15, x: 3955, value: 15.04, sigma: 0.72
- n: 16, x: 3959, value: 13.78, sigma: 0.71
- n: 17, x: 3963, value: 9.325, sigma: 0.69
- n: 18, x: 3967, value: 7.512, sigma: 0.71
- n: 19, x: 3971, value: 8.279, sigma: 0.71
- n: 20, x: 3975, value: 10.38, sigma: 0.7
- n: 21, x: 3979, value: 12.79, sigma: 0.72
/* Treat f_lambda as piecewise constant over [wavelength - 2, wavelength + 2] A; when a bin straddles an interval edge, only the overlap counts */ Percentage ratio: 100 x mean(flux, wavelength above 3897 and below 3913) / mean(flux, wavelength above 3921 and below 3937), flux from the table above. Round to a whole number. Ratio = 135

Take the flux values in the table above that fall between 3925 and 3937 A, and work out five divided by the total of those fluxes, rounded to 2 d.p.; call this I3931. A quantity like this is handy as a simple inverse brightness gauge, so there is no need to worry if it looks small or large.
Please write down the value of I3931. 0.19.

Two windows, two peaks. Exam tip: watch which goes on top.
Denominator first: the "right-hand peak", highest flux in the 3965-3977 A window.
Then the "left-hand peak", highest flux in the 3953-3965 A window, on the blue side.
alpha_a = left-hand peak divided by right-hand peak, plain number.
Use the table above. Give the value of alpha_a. 1.45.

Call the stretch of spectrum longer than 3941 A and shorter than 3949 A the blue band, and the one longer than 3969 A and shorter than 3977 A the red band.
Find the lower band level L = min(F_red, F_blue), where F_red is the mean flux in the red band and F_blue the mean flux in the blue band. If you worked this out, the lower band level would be 9.3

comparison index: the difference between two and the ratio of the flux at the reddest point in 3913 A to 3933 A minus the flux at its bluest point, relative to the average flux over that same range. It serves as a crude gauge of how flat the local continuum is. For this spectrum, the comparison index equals 2.6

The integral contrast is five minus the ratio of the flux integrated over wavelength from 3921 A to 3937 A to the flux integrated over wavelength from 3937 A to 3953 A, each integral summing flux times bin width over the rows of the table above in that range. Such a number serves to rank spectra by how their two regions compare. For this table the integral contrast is 4.2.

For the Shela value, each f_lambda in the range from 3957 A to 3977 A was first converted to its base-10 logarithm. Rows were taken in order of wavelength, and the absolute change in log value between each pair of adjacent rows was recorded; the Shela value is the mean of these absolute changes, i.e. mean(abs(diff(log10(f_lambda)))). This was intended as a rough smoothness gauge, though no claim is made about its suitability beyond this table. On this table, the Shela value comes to 0.10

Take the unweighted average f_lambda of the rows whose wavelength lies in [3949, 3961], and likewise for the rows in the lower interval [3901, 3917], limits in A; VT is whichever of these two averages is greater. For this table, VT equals 14.5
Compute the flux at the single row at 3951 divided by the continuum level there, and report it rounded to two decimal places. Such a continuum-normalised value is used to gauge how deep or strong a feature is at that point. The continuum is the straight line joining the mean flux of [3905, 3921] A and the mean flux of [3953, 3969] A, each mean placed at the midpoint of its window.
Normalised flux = 1.22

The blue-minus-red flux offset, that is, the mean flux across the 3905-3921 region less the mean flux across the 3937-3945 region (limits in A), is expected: 3.2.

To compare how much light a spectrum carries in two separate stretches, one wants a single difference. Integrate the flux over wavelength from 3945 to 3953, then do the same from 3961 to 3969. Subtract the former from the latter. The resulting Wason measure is -45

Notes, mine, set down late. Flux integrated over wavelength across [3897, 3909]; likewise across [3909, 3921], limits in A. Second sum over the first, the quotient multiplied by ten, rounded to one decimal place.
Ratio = 11.1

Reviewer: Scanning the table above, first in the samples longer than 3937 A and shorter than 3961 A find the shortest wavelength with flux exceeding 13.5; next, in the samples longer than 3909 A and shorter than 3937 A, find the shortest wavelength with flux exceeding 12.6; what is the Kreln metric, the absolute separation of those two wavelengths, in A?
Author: 40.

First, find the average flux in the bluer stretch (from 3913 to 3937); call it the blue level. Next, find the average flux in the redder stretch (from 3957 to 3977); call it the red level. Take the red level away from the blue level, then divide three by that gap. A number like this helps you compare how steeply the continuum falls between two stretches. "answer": 2.0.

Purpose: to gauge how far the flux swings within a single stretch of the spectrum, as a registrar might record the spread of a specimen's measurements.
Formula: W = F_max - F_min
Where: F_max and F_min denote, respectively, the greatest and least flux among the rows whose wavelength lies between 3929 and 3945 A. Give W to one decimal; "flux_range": 5.1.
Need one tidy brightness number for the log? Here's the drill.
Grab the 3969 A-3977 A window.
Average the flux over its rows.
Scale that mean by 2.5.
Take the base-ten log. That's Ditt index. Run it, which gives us 1.37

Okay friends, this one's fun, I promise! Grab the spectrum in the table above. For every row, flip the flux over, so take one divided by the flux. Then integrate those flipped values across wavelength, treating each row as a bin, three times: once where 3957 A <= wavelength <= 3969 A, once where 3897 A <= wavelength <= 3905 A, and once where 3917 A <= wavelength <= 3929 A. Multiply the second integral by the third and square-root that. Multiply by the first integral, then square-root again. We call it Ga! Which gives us 0.97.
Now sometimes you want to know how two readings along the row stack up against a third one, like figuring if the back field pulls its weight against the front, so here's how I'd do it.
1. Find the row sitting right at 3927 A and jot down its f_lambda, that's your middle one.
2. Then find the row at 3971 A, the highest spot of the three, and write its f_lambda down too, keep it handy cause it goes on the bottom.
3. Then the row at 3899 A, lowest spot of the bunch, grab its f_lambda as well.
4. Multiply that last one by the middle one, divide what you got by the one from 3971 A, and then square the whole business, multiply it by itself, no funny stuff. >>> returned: 343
